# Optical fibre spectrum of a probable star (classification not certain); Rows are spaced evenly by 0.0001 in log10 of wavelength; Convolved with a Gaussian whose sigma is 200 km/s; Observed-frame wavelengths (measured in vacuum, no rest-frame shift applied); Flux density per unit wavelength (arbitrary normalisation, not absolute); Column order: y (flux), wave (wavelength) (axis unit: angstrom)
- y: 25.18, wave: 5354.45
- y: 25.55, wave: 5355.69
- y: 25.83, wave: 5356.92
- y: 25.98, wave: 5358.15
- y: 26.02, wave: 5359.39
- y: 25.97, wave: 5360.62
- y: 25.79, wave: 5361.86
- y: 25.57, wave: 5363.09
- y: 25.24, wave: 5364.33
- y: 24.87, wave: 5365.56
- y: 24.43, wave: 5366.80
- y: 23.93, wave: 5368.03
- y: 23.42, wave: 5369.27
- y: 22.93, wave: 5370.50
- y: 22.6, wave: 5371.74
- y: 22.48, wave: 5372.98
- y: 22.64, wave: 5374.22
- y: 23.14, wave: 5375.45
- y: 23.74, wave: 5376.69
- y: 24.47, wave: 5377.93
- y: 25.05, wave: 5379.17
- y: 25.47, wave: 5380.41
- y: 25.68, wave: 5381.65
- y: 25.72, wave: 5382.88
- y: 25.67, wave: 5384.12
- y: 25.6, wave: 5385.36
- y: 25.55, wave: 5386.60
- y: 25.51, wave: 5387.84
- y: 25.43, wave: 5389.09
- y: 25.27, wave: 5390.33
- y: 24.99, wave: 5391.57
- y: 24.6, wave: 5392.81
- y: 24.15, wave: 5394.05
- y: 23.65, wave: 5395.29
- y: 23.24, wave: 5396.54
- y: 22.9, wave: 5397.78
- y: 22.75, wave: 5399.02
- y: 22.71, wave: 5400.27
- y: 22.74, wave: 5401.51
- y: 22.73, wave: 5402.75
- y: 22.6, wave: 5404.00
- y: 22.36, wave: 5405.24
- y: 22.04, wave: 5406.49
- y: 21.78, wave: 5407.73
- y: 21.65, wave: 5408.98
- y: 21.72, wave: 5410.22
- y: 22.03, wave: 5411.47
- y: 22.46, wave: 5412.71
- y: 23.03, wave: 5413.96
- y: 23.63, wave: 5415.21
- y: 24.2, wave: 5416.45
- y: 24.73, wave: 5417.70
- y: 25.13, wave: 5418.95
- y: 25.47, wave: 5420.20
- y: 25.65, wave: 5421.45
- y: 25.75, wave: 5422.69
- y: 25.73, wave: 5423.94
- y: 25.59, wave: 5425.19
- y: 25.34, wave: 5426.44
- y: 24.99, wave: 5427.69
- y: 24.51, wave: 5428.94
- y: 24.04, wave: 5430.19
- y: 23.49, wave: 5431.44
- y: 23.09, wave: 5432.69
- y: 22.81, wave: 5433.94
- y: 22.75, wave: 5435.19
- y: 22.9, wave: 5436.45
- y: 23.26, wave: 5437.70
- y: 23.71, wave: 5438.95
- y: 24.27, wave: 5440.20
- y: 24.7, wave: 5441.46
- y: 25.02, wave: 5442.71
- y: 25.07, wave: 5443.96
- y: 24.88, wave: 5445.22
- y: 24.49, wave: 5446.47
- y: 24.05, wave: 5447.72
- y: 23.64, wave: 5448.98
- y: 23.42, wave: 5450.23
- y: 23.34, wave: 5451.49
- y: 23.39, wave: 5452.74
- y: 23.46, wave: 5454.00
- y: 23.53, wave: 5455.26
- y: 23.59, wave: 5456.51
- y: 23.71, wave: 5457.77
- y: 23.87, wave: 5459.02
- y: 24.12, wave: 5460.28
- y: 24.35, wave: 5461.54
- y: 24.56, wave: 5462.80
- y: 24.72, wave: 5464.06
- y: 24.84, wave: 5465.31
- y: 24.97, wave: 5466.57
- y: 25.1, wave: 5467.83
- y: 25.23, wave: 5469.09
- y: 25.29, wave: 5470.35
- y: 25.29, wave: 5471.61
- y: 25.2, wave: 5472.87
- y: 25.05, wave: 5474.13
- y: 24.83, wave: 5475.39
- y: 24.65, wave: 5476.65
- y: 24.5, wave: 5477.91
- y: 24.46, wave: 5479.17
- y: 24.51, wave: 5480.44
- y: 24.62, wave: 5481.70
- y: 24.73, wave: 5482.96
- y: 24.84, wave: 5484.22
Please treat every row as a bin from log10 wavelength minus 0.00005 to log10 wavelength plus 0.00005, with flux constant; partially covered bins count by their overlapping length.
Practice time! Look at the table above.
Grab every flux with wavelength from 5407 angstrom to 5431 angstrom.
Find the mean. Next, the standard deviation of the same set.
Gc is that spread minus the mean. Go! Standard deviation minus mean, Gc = -22.6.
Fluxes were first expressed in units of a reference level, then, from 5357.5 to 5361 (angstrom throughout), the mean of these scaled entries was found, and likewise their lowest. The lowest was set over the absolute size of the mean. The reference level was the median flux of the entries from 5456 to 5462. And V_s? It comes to 0.999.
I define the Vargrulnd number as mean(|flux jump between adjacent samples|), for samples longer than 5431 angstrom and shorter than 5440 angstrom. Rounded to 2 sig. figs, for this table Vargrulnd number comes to 0.28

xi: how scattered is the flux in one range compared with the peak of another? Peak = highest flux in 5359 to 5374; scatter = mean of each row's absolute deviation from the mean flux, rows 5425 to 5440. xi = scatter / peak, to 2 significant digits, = 0.033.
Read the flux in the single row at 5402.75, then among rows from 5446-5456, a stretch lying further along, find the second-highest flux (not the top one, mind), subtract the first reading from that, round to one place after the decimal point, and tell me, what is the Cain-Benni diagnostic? 1.3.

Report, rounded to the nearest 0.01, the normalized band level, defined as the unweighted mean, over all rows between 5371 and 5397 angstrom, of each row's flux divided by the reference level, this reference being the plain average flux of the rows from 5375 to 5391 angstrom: 0.98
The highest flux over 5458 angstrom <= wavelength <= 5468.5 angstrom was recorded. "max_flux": 25.1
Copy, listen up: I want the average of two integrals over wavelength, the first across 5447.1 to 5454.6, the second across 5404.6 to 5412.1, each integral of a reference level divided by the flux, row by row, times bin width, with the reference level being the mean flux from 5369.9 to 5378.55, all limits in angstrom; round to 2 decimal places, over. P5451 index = 7.64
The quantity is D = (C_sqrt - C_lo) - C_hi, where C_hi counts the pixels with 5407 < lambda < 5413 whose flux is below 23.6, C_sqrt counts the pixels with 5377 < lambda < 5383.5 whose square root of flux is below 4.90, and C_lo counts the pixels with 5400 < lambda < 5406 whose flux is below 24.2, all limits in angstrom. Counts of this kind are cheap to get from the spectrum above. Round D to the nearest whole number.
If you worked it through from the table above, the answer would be -10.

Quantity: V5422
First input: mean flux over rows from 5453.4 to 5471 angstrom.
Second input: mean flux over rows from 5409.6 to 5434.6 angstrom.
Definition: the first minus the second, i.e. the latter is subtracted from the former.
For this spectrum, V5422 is 0.21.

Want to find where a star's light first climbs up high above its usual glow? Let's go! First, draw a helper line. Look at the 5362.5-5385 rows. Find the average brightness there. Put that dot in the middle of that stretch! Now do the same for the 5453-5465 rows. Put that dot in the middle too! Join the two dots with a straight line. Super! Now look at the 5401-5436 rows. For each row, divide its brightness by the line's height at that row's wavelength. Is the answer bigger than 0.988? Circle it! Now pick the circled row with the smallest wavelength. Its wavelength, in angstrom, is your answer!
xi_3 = 5416.45 angstrom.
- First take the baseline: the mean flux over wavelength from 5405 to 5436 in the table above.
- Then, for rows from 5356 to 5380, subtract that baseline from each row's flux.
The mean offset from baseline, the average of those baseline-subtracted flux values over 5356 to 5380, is 0.7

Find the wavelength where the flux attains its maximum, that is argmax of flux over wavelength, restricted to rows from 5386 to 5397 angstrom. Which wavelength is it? 5386.60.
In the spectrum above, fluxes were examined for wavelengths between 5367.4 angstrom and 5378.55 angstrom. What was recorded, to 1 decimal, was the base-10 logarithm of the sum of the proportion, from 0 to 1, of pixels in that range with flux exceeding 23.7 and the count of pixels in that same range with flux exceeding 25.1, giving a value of -0.5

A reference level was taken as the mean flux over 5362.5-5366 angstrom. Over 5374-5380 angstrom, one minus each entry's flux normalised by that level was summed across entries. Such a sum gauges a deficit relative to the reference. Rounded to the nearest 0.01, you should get 0.28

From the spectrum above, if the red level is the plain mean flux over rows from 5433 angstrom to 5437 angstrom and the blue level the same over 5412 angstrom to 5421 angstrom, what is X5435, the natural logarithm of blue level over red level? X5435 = 0.05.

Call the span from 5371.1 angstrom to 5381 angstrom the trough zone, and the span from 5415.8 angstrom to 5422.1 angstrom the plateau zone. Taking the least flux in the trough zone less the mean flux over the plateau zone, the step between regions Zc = -2.6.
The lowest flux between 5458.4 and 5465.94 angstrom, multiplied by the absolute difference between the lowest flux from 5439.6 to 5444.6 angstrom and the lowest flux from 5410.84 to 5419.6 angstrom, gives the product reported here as 53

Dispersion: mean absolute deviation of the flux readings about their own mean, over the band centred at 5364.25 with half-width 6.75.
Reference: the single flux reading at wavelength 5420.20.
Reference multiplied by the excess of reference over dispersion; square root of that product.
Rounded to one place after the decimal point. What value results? 25.0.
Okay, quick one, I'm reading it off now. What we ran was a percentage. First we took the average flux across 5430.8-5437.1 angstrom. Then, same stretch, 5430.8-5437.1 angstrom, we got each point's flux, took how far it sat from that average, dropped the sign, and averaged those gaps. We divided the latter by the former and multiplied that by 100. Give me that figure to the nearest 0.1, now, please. 1.0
